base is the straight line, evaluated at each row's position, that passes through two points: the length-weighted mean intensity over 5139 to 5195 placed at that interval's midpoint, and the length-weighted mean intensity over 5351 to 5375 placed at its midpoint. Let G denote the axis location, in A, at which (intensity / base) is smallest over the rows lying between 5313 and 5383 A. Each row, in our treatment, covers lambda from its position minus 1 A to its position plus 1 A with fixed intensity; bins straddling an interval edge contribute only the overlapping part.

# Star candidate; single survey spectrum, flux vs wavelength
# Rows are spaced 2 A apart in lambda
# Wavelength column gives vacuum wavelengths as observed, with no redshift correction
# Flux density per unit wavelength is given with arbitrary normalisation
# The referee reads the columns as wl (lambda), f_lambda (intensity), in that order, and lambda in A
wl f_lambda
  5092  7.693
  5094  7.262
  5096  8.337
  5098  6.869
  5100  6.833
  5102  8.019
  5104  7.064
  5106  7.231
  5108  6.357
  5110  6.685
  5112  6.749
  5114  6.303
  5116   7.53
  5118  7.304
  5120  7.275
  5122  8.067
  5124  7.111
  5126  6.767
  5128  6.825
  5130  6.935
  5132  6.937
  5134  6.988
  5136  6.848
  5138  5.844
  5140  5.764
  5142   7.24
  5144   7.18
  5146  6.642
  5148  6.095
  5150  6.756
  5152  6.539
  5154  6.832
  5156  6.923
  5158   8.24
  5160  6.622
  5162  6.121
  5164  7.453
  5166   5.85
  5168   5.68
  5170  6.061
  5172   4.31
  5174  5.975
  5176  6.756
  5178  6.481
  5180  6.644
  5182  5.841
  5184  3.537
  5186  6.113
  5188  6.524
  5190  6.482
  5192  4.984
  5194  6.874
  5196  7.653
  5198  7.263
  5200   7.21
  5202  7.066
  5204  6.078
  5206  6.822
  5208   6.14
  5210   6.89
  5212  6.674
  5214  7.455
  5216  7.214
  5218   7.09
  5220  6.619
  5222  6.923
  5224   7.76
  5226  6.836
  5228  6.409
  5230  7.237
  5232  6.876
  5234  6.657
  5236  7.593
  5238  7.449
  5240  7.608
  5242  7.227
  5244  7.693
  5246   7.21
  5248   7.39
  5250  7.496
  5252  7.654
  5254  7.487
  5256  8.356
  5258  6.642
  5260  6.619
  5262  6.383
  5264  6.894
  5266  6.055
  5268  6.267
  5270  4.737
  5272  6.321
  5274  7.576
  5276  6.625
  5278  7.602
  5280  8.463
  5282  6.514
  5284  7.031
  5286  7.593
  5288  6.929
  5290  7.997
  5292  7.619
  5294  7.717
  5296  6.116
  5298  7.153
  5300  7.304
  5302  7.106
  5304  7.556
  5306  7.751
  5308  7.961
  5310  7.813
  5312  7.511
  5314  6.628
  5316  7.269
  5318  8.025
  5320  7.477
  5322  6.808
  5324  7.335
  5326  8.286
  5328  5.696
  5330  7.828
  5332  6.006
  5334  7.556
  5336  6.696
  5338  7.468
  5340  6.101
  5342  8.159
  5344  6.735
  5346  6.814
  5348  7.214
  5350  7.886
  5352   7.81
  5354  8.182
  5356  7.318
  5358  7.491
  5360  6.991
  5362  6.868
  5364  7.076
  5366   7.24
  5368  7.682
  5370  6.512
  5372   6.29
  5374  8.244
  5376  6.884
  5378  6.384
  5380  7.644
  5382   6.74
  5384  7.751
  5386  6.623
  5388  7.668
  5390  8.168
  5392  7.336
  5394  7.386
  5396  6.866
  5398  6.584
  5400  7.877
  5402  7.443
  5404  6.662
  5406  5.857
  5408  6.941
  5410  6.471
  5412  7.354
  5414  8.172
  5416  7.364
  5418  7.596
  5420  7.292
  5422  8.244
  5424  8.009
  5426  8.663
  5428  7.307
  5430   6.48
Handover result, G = 5328 A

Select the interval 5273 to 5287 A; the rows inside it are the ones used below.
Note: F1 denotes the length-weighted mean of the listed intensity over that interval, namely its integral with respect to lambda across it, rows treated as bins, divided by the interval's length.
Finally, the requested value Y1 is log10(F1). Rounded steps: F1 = 7.34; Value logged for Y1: 0.866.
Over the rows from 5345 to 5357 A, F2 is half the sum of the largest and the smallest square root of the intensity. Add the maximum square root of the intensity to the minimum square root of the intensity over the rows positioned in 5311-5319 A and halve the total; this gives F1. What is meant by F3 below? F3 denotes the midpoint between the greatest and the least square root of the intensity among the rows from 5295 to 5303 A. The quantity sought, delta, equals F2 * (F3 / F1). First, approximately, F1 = 2.704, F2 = 2.74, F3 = 2.59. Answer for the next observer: 2.62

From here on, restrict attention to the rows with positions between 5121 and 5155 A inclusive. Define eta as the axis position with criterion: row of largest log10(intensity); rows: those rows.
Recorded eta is 5122 A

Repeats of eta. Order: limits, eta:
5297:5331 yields 5326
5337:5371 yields 5354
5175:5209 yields 5196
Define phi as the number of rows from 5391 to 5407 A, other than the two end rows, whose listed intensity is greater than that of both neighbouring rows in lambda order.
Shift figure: 2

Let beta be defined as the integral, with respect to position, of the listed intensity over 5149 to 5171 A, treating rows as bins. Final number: 146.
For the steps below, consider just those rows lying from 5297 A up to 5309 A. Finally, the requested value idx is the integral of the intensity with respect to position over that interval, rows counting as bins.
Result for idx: 90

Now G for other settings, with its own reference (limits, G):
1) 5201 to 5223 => 5204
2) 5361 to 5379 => 5372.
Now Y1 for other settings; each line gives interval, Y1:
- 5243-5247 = 0.872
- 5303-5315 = 0.877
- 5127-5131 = 0.838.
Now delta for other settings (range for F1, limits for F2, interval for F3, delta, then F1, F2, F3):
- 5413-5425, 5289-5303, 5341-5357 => 2.60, 2.786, 2.65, 2.73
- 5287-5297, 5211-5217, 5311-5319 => 2.71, 2.650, 2.66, 2.70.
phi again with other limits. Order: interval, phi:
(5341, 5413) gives 11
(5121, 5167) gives 5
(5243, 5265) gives 2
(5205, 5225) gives 2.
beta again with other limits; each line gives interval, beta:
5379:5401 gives 161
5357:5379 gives 155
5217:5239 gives 155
